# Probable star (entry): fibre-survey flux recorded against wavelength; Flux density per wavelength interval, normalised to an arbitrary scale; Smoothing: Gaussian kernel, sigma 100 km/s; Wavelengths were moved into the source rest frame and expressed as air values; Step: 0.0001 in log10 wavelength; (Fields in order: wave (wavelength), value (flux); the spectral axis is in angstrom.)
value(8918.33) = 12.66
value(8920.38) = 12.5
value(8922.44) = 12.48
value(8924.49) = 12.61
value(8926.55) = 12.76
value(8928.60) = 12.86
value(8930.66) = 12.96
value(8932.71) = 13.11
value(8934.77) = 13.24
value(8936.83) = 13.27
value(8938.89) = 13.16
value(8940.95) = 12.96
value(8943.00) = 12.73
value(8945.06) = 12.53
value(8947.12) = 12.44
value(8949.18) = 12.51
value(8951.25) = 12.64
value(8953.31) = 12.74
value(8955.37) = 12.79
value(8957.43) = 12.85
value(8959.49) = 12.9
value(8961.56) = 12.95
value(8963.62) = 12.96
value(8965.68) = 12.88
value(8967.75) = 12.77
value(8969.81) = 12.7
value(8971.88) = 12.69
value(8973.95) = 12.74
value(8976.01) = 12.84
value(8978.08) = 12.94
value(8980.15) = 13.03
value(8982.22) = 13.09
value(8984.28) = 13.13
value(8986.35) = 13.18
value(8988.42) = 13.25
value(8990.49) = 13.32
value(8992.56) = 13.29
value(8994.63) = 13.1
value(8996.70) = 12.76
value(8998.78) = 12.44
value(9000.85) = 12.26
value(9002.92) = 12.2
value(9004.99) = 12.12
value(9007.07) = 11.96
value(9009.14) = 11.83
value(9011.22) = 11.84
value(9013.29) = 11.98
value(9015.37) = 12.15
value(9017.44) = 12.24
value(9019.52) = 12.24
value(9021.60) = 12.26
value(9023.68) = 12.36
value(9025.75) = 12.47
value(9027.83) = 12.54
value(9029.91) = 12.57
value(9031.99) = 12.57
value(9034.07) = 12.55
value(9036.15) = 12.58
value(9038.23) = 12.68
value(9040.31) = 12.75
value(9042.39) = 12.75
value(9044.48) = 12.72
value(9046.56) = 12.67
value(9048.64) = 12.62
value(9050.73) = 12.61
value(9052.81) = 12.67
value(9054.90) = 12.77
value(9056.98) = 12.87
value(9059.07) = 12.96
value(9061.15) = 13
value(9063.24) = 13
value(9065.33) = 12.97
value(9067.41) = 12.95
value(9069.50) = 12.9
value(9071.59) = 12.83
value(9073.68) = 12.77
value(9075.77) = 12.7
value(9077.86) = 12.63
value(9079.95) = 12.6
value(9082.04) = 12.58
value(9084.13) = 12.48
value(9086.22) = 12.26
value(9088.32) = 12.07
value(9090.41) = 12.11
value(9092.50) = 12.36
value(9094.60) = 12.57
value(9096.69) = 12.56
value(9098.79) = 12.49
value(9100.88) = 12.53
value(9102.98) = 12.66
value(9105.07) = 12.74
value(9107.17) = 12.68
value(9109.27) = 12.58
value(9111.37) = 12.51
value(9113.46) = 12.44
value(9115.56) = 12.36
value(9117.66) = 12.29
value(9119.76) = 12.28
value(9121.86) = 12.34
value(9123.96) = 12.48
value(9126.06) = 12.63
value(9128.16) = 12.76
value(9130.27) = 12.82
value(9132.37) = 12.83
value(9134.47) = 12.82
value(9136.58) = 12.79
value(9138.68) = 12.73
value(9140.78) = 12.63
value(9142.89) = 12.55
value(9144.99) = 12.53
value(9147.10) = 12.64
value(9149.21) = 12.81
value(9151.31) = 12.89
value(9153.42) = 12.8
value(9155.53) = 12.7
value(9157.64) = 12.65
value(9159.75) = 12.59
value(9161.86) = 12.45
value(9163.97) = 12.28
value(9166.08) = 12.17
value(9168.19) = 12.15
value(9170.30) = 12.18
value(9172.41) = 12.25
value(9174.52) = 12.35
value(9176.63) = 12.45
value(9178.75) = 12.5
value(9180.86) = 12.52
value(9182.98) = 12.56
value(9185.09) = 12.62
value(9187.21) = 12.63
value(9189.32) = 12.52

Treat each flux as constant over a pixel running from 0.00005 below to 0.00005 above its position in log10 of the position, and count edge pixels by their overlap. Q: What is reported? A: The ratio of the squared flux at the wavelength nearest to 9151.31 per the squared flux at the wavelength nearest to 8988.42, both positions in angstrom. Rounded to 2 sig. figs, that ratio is 0.95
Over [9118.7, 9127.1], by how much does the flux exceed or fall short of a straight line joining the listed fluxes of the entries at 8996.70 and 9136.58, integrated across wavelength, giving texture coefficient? -3.0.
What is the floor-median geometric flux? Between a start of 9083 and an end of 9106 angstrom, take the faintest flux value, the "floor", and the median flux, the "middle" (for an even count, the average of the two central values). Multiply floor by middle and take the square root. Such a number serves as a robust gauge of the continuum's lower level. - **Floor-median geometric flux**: 12.3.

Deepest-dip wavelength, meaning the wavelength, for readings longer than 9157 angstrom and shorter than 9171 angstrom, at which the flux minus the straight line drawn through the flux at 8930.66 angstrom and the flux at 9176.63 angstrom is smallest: 9168.19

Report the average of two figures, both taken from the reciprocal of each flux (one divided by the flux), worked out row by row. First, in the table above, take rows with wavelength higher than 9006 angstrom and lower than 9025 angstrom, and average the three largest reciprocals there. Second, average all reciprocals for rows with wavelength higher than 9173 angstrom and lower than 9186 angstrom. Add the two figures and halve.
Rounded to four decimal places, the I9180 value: 0.0821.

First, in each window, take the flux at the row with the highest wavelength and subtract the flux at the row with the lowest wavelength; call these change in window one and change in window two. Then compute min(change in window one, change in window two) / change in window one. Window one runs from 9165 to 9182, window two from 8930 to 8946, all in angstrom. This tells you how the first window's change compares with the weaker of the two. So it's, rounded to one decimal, -1.2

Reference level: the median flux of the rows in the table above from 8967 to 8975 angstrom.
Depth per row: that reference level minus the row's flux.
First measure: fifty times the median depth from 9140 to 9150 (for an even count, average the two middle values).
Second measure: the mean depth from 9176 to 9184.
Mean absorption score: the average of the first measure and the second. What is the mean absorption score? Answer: 2.4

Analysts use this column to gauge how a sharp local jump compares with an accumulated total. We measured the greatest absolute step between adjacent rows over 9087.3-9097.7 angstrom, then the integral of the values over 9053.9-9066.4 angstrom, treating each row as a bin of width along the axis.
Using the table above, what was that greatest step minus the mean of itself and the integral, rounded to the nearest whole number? -81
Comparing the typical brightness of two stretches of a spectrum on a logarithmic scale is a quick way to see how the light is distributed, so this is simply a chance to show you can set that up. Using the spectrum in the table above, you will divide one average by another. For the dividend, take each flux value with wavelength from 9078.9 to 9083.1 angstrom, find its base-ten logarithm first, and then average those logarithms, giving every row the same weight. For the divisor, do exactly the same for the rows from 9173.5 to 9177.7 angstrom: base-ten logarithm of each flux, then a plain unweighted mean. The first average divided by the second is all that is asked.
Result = 1.01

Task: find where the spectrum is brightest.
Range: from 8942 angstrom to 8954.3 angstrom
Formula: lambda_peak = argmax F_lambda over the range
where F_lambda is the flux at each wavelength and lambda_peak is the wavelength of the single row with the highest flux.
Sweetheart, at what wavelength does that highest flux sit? 8953.31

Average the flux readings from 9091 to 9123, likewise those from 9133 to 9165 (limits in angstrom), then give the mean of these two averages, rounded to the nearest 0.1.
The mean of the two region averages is 12.6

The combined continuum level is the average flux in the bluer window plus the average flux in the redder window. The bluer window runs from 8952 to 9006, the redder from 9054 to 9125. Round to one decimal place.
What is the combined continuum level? 25.4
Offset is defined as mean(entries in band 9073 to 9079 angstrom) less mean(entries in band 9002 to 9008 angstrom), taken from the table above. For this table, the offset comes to 0.6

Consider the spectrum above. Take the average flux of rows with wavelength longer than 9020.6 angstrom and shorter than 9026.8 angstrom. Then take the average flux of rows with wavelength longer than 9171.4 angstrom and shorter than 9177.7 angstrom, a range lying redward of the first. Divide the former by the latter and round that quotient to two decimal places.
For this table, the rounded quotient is 1.00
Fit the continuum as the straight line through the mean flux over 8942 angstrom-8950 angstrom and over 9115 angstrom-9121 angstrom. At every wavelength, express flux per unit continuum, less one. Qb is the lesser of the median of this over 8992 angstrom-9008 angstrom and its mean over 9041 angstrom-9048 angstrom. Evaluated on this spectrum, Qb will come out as -0.010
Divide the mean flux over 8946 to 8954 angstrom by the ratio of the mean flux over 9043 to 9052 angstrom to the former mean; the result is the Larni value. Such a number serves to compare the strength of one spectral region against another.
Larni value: 12.5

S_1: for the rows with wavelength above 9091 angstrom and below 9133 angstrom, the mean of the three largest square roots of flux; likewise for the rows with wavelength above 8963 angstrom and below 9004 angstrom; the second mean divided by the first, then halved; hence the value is 0.509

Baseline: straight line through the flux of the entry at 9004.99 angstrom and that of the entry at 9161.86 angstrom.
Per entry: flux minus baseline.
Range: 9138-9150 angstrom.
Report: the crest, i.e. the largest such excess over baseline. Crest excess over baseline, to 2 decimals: 0.39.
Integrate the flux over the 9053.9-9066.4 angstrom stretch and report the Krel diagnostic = 162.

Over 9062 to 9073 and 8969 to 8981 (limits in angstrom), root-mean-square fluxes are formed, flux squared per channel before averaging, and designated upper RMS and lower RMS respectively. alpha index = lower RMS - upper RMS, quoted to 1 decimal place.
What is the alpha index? -0.1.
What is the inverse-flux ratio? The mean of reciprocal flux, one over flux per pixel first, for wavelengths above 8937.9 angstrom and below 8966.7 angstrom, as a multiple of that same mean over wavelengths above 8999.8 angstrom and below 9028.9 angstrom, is 0.95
